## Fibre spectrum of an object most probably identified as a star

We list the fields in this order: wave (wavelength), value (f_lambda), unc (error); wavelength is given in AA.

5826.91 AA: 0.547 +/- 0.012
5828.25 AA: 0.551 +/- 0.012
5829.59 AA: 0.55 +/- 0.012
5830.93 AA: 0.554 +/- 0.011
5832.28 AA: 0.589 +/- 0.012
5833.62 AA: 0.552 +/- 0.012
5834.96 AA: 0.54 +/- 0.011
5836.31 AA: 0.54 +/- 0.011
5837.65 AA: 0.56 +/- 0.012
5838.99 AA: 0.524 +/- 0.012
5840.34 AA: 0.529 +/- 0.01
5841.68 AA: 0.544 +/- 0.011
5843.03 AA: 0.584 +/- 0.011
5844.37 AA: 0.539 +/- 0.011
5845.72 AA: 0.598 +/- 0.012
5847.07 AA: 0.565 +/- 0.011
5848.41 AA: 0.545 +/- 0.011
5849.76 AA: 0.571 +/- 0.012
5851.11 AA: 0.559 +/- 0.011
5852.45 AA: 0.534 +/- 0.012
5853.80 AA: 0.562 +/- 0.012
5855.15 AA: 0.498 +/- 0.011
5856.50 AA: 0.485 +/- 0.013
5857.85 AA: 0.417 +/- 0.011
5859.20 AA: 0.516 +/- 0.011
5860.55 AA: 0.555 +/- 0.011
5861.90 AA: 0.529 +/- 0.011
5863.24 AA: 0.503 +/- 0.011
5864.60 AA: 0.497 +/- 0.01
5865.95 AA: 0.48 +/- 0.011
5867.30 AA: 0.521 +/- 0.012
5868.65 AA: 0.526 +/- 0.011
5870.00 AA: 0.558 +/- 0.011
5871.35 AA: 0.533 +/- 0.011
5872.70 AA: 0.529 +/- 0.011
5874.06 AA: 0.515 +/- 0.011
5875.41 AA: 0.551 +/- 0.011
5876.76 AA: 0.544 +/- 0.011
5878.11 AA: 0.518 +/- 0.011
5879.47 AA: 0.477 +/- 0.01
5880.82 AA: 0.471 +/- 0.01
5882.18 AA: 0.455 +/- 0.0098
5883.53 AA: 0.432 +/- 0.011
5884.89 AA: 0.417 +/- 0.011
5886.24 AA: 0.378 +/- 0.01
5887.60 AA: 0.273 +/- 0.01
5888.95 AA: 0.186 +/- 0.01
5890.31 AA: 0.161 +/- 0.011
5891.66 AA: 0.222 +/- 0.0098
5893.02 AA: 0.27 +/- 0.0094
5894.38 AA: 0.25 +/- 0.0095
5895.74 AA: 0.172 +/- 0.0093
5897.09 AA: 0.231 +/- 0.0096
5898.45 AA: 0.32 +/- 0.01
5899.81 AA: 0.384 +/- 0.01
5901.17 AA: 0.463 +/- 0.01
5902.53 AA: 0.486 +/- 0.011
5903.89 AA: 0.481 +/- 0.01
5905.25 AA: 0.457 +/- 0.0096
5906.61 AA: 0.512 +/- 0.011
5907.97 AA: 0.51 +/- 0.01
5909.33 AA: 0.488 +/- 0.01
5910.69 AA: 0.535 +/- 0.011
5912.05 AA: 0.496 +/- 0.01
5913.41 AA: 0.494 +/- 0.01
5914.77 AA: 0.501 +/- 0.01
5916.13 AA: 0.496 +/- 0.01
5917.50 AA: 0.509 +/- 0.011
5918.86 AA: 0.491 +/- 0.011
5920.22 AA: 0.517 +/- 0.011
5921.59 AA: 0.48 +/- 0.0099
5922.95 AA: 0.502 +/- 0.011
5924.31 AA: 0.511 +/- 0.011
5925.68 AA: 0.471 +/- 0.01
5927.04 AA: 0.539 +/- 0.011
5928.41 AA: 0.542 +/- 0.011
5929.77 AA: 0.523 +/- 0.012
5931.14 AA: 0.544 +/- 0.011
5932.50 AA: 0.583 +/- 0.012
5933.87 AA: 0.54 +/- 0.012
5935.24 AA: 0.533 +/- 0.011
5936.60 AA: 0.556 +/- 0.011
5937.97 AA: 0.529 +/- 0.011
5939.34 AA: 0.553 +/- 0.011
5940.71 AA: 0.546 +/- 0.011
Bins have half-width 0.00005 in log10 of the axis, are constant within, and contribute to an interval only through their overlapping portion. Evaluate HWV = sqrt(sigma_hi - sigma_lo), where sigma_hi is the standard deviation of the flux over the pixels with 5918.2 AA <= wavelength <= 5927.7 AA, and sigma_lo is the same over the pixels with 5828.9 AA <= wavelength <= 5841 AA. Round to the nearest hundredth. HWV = 0.06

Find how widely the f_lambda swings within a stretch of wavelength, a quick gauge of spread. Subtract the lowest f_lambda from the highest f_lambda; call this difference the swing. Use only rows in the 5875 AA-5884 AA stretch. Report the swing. 0.12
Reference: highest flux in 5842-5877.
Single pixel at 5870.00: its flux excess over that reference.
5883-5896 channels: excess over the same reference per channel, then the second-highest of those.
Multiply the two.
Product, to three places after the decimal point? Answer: 0.007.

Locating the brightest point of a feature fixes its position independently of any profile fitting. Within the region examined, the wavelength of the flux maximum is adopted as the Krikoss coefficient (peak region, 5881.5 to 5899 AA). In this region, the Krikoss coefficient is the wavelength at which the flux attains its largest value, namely 5882.18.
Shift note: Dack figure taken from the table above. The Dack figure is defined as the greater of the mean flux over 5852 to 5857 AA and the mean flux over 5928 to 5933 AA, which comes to 0.548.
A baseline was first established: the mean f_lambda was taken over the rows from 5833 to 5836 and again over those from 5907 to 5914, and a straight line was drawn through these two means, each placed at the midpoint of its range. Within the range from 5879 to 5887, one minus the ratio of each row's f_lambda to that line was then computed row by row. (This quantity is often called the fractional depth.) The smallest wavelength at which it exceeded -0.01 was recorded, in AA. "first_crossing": 5879.47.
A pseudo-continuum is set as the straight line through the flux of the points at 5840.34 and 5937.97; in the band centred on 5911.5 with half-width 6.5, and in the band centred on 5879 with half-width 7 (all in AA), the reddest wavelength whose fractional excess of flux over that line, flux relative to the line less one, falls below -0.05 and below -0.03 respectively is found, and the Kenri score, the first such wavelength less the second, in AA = 31.2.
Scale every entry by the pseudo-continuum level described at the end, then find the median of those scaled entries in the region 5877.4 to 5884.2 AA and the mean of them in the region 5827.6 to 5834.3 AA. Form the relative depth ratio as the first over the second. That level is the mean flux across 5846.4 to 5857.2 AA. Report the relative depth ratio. 0.84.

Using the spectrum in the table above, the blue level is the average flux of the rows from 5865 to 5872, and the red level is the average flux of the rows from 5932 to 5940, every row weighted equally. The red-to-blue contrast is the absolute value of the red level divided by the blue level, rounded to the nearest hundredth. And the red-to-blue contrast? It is 1.05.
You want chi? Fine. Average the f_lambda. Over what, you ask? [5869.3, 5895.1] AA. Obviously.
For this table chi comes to 0.41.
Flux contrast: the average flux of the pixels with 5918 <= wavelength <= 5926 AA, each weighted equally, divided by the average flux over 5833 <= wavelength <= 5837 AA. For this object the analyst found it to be 0.91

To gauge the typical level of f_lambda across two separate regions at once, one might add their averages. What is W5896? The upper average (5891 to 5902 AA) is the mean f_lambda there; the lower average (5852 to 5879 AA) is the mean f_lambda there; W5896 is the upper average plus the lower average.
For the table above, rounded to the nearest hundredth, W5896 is 0.81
